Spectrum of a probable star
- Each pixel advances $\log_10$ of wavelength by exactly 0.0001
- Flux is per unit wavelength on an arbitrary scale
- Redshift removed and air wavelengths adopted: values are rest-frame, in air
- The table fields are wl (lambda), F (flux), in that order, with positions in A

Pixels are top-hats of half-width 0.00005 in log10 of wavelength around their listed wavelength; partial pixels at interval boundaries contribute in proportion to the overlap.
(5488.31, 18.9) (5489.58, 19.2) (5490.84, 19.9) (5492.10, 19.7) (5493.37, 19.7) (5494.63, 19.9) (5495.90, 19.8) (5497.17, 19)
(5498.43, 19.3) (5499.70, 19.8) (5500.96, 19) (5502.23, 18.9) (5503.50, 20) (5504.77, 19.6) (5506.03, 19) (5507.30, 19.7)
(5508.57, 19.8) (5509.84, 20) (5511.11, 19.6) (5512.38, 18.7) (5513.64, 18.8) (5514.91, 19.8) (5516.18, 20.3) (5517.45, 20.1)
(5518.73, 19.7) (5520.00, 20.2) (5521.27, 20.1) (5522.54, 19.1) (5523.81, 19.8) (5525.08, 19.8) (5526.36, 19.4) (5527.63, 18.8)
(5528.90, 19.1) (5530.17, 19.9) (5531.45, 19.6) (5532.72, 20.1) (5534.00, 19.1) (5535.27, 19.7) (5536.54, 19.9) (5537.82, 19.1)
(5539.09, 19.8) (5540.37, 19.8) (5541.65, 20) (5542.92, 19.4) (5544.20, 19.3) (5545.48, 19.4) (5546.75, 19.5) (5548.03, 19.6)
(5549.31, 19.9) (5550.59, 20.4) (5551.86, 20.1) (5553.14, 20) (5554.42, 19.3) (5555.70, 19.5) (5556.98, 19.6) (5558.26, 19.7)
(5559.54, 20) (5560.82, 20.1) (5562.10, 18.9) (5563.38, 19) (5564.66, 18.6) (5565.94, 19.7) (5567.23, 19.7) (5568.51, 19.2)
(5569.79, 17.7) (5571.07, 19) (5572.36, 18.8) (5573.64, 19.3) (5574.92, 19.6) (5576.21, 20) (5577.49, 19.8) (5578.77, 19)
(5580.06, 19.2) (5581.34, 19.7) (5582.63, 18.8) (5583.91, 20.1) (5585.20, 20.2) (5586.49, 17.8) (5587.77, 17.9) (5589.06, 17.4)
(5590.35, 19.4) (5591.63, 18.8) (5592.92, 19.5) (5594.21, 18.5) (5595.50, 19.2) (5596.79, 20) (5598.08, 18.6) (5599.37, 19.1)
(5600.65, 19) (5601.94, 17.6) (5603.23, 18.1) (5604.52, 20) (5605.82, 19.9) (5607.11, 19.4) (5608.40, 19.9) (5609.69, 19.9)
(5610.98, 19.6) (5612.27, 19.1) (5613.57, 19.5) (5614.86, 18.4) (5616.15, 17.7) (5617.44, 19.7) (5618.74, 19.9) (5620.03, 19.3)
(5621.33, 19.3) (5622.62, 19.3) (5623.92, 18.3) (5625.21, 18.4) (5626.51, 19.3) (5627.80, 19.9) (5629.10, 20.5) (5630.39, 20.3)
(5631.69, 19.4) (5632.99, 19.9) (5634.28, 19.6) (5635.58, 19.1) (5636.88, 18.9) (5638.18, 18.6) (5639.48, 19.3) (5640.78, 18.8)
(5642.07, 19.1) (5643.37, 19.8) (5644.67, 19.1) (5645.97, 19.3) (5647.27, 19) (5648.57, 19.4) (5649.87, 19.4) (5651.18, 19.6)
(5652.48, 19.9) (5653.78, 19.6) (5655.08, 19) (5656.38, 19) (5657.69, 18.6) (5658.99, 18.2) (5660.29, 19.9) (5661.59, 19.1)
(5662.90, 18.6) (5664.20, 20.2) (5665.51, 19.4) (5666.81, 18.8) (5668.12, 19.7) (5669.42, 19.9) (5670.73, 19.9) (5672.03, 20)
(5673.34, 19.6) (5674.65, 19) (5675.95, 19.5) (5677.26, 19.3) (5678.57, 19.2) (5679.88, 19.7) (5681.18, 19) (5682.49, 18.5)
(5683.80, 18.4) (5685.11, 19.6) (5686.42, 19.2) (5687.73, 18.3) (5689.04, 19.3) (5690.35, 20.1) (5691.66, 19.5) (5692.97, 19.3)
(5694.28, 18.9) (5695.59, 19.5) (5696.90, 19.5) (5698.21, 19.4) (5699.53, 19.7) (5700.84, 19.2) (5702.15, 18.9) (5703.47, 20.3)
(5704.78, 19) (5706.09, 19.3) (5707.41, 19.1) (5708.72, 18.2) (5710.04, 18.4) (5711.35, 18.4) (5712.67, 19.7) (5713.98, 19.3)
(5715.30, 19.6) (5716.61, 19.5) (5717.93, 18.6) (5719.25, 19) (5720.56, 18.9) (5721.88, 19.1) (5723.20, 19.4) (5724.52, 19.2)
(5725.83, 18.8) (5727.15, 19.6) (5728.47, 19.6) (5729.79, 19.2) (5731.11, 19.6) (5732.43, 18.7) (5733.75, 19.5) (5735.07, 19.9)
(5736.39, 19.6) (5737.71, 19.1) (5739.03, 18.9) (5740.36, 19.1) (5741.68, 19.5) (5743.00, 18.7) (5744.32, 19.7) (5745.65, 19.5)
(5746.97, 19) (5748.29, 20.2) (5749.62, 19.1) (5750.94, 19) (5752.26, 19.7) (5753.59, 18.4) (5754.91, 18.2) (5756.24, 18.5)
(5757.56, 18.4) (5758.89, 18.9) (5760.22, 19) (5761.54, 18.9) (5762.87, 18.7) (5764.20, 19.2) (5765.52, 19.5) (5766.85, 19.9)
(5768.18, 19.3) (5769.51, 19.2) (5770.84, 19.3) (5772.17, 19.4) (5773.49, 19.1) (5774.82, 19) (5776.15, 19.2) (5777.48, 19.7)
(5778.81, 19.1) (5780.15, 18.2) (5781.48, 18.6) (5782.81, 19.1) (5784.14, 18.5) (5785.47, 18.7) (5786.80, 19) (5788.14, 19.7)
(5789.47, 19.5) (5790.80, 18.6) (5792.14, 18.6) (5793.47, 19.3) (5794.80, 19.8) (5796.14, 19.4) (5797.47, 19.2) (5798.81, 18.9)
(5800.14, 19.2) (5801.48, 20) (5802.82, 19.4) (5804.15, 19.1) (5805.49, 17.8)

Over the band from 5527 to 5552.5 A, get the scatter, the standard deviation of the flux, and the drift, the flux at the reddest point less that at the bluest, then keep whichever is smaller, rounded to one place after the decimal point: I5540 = 0.4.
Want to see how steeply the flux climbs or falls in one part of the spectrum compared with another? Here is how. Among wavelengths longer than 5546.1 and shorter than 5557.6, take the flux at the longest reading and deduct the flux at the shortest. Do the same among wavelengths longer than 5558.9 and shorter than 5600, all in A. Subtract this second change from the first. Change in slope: 1.0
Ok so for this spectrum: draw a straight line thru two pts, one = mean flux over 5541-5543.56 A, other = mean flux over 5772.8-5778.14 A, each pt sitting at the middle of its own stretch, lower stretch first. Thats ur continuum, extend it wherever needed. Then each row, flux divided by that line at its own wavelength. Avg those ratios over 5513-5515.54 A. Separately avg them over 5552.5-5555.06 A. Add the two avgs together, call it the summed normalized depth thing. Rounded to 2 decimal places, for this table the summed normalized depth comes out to 1.98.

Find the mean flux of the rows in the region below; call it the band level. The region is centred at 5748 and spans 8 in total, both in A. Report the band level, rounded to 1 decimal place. 19.4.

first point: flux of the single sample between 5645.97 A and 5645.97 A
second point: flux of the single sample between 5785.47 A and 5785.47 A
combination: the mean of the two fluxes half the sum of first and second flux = 19.0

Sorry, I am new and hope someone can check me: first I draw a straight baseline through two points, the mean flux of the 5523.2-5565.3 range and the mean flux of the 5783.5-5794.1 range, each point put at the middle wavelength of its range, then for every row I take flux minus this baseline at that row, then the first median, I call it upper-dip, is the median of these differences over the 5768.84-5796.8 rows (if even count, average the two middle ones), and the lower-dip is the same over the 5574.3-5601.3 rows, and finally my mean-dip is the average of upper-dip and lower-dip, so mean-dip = -0.10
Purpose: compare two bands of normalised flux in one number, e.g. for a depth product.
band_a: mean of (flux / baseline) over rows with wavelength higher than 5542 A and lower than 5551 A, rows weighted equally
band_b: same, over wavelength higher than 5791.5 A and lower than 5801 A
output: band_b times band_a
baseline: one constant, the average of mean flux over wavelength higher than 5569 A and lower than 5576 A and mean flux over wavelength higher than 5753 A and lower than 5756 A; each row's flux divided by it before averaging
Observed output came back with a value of 1.09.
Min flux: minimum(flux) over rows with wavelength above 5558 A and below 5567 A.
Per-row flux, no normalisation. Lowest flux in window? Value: 18.6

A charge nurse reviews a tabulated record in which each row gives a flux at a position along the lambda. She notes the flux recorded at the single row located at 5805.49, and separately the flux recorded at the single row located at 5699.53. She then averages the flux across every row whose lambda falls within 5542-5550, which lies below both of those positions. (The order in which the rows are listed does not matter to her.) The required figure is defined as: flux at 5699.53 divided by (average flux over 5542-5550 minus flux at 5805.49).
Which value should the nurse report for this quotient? 11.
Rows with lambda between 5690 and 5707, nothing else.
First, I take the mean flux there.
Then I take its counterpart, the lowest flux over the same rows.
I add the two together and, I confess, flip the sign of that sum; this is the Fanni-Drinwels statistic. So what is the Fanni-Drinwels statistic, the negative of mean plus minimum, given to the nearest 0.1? -38.3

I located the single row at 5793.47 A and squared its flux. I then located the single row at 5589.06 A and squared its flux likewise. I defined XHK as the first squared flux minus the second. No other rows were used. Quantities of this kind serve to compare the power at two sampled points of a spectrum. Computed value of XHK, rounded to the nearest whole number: 70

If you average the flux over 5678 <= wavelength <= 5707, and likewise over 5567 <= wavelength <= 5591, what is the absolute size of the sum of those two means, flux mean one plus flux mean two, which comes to 38.3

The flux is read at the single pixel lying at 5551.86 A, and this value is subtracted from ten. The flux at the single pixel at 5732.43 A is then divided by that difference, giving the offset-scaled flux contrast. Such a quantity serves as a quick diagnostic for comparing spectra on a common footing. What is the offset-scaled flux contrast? -1.85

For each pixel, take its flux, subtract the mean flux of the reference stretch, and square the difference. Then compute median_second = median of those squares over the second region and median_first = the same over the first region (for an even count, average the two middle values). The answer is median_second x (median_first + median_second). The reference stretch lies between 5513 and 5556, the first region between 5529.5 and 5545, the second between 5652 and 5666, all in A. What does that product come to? 0.12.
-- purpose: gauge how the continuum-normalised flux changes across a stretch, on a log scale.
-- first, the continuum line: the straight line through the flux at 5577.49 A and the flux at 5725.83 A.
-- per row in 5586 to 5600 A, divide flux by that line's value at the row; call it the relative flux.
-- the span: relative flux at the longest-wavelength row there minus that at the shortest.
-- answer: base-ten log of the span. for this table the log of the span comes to -1.15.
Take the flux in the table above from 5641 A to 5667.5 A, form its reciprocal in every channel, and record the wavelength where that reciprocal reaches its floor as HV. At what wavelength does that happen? 5664.20 A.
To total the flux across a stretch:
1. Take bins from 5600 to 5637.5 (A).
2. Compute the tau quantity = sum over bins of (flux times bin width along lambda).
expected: 723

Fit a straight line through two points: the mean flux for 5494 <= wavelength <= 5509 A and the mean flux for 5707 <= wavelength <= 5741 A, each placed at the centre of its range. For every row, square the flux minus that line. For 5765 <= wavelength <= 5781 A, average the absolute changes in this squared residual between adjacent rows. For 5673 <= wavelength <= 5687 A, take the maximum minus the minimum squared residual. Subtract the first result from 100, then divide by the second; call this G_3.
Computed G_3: 151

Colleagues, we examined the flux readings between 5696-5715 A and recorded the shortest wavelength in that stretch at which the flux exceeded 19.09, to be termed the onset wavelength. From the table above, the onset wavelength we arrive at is 5696.90 A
